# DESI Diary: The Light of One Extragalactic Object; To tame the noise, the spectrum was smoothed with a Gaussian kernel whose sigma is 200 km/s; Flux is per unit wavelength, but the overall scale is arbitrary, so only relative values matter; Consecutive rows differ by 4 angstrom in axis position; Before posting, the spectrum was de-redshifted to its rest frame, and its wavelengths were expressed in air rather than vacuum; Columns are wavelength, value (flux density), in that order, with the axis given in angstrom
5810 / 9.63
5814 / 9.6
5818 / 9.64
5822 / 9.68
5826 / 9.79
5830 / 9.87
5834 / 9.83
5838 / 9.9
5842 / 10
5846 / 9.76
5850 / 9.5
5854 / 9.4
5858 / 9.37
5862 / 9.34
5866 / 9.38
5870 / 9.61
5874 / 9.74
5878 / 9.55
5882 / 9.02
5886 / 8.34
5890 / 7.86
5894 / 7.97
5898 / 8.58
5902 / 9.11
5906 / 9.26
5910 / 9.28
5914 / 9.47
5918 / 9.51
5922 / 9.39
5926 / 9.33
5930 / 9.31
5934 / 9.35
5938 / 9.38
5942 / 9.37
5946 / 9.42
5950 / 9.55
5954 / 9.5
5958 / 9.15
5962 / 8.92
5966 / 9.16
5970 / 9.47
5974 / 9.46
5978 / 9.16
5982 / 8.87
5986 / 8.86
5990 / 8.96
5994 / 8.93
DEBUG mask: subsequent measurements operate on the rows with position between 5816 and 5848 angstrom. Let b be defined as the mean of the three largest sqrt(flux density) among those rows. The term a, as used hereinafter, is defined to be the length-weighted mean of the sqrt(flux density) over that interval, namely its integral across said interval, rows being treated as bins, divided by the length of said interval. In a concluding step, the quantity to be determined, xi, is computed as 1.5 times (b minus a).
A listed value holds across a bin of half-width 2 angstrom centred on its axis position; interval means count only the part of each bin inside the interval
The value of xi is 0.027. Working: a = 3.13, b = 3.150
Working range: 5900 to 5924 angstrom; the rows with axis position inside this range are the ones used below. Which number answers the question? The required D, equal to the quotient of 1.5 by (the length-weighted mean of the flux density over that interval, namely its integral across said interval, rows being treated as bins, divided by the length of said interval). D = 0.161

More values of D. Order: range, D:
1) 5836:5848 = 0.152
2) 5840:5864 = 0.157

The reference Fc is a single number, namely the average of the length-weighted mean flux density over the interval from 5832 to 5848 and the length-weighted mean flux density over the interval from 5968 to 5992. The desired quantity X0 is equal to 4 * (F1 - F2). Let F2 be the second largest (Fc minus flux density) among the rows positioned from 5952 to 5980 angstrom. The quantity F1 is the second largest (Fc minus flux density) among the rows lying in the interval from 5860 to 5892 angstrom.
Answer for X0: 3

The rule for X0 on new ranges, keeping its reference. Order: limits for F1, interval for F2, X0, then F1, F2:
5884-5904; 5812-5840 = 7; 1.5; -0.1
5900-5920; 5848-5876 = 0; 0.2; 0.1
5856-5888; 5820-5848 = 3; 0.5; -0.3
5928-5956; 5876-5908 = -6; 0.2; 1.5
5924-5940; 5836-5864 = 0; 0.2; 0.1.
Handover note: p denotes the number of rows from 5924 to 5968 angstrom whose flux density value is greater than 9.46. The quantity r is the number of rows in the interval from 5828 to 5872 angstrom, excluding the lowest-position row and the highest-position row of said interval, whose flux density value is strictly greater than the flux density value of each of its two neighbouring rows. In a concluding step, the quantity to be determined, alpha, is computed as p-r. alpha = 1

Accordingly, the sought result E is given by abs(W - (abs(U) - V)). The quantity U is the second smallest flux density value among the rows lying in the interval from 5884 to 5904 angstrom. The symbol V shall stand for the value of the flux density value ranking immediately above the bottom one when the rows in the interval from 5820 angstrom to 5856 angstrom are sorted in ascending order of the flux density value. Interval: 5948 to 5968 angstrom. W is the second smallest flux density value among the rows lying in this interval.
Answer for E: 10.7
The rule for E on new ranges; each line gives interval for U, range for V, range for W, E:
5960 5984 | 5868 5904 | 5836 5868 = 8.4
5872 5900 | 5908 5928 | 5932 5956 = 10.7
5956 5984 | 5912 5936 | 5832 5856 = 9.9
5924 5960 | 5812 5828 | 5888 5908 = 8.3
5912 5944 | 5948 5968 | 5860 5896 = 7.8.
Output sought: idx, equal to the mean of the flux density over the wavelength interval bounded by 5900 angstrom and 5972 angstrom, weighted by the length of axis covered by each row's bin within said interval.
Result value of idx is 9.33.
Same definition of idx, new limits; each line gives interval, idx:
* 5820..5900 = 9.32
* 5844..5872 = 9.48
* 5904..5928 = 9.37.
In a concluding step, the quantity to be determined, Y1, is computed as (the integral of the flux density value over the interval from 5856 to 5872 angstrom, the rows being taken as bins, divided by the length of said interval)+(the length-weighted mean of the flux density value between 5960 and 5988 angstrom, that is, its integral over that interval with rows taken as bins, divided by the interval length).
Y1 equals 18.6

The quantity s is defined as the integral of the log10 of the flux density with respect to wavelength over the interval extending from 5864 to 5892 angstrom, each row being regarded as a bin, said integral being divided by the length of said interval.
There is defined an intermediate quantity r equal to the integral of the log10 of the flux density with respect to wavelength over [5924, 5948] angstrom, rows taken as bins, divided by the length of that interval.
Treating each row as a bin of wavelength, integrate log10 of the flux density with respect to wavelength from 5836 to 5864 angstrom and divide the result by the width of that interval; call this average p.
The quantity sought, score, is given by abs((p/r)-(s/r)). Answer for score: 0.027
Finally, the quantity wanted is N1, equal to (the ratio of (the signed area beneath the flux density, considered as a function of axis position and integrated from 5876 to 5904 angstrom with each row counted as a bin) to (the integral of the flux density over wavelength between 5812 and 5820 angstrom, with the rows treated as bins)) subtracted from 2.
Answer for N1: -1.1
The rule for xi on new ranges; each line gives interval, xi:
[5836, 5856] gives 0.042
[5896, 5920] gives 0.054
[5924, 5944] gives 0.005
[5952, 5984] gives 0.065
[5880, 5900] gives 0.076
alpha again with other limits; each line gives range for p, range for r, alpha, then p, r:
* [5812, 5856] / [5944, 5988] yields 8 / 10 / 2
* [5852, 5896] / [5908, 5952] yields 1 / 3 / 2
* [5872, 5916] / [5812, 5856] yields 1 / 3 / 2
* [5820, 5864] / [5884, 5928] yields 7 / 8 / 1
